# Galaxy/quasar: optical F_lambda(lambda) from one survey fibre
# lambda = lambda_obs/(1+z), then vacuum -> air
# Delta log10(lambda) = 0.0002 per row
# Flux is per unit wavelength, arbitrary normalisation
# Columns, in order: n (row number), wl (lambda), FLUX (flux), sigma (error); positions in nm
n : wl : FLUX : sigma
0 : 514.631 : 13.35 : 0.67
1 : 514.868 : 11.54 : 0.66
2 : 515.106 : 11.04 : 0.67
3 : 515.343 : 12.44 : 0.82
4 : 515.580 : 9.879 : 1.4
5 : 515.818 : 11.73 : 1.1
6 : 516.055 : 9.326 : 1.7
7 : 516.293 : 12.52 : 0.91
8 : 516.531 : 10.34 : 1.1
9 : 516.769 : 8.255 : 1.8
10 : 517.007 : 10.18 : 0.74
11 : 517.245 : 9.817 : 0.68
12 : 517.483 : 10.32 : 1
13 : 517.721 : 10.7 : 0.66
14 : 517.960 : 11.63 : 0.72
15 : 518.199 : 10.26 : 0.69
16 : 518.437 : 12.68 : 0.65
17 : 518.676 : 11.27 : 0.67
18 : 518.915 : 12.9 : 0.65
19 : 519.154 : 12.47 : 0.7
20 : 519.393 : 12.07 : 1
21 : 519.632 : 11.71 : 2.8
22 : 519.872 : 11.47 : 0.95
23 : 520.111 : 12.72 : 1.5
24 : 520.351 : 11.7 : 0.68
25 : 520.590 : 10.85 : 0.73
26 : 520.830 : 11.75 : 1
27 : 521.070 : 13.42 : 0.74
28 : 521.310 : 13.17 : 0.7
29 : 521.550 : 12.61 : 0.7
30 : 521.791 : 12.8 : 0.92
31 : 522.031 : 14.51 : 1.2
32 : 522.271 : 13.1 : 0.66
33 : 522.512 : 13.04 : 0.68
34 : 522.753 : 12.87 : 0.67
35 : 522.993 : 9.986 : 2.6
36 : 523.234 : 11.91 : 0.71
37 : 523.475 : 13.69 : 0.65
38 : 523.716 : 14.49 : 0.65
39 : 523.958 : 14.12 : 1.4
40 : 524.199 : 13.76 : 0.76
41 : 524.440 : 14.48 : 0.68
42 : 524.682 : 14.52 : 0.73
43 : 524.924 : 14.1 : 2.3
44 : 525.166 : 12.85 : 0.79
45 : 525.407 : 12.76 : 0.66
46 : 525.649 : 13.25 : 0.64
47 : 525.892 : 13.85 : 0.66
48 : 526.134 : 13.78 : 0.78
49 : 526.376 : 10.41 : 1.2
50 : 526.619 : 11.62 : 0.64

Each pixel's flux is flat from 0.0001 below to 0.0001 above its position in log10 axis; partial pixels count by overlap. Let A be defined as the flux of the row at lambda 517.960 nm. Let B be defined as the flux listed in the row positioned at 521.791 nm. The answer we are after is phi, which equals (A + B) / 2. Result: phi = 12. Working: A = 11.63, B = 12.8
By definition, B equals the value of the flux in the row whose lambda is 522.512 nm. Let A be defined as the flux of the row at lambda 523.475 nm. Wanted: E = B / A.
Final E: 0.95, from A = 13.69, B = 13.04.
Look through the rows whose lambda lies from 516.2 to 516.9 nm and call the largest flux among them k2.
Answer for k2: 12.52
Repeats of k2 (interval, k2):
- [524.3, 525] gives 14.52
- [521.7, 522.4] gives 14.51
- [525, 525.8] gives 13.25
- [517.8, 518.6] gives 12.68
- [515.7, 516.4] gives 12.52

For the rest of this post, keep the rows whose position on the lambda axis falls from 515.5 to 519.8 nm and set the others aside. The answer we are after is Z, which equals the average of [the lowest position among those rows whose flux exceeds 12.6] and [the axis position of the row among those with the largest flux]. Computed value 518.68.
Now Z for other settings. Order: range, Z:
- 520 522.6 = 521.07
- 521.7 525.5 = 523.24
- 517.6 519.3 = 518.68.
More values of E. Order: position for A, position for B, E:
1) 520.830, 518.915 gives 1.10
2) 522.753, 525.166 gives 1.00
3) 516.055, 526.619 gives 1.25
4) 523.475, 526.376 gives 0.76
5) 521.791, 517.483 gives 0.81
